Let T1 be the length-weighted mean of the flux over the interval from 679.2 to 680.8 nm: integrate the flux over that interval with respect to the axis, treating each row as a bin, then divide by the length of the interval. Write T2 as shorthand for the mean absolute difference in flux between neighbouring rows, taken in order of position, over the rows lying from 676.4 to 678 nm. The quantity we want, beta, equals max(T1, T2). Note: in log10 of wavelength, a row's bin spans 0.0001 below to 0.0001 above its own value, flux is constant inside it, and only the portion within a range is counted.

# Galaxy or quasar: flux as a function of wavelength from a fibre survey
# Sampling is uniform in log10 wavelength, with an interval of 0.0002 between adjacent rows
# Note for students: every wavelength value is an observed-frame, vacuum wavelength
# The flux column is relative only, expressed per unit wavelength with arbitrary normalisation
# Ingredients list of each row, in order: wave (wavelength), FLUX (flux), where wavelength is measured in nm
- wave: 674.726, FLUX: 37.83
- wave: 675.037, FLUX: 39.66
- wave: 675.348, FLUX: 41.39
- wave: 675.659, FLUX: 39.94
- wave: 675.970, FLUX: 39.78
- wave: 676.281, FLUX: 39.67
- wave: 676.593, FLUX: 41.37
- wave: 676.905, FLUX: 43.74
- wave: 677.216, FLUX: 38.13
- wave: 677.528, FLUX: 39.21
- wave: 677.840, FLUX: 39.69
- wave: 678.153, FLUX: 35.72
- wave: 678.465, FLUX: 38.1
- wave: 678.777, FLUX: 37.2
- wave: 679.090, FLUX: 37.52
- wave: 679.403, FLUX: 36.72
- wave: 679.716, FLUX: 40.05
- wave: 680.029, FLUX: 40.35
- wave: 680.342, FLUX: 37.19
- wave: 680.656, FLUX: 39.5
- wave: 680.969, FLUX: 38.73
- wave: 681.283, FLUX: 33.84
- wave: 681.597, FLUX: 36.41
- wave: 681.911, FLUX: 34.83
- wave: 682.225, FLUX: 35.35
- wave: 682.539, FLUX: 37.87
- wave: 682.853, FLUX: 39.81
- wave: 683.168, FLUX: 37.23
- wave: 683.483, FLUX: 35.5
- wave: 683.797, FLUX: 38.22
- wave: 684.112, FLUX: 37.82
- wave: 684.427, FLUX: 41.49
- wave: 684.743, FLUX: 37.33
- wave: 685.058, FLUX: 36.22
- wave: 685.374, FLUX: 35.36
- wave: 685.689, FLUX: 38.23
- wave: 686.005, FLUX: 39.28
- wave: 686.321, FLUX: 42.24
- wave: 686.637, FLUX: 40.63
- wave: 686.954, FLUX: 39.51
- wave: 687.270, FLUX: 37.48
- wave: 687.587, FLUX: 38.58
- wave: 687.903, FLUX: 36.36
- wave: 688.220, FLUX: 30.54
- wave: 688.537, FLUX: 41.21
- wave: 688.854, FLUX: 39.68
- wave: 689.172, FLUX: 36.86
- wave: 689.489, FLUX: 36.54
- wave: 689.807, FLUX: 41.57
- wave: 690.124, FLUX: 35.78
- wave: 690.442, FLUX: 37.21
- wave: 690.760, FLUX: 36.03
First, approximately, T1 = 38.7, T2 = 2.4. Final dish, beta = 38.7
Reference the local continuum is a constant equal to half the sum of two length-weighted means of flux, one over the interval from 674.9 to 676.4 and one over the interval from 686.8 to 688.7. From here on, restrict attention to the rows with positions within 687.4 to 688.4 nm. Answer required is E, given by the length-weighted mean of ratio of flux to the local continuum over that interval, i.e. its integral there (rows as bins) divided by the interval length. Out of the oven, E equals 0.91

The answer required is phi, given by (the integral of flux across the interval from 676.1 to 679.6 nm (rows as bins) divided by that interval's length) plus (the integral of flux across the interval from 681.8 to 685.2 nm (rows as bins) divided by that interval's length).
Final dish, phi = 76.3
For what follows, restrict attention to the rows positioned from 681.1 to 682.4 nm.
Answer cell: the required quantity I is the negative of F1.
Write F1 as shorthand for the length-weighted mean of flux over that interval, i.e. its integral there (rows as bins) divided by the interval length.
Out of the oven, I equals -35.2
